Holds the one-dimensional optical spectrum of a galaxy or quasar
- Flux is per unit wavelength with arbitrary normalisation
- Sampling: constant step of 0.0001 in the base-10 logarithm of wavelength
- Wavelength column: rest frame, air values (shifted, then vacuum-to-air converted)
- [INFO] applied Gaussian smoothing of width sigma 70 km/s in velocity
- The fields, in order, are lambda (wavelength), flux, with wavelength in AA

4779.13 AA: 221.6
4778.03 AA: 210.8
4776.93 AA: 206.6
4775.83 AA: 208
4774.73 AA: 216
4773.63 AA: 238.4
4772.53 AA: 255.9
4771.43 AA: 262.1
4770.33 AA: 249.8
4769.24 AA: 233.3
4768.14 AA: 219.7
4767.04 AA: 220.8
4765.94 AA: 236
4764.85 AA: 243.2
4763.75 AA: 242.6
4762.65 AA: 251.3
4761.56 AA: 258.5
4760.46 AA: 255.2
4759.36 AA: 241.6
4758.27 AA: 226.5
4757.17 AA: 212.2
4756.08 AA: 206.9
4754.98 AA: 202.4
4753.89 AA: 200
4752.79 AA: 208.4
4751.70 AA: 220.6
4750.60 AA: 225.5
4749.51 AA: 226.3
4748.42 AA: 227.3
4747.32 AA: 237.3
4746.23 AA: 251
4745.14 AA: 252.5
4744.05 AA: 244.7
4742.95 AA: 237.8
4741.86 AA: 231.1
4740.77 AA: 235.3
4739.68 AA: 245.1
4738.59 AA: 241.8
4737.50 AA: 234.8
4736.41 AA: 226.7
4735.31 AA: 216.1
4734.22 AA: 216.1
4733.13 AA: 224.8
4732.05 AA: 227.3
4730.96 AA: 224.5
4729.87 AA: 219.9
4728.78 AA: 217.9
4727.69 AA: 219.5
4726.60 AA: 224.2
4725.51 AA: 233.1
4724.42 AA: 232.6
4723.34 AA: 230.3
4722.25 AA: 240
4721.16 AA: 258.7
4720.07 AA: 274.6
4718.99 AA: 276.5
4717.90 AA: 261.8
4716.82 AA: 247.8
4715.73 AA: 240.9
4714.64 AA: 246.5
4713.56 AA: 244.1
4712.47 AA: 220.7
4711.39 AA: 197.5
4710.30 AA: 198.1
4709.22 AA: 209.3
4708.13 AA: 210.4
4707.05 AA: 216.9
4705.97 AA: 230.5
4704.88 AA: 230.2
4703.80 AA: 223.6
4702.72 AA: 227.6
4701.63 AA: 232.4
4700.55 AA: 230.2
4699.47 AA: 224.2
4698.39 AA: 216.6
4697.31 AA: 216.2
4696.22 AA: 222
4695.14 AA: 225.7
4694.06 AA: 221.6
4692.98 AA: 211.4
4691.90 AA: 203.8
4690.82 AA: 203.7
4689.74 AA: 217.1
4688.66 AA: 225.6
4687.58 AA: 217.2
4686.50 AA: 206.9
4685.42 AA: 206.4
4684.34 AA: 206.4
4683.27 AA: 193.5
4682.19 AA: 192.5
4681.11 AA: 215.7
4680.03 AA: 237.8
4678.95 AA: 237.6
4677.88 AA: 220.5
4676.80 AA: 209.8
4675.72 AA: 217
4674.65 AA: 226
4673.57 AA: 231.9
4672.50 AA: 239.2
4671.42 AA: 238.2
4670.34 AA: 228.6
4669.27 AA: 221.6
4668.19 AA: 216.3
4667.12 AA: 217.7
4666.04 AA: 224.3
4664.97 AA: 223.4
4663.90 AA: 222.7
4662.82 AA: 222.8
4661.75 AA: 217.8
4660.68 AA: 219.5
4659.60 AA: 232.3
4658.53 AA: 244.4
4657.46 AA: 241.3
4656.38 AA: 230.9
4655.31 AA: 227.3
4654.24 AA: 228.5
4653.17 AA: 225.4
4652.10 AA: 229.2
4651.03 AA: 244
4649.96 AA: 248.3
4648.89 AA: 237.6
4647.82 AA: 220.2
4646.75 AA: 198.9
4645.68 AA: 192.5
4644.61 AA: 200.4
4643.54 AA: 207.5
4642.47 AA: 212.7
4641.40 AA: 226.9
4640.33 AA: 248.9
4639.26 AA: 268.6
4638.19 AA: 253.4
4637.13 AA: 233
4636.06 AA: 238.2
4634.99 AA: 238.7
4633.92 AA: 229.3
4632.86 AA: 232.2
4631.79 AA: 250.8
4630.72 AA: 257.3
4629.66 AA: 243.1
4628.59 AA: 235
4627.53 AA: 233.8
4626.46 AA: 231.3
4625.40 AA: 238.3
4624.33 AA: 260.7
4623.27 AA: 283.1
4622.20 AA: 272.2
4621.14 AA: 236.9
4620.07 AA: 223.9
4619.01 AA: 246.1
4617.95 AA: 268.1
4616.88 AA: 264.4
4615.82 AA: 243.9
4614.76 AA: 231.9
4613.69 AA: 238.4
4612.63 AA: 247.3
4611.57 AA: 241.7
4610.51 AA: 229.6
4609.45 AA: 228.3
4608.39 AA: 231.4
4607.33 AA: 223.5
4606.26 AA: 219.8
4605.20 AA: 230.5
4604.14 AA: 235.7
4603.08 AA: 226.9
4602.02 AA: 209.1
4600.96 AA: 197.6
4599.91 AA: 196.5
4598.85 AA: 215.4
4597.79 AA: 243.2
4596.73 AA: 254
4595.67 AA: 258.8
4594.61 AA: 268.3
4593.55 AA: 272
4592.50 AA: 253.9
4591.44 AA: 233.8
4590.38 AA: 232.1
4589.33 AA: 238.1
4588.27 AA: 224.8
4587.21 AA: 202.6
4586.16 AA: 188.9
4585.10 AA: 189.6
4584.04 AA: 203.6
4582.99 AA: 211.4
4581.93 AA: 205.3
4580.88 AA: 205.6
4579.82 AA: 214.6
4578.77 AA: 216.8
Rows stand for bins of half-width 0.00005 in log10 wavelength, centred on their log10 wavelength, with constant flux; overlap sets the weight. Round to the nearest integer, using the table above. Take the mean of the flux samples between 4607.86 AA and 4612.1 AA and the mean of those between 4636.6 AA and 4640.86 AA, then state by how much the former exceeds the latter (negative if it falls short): -18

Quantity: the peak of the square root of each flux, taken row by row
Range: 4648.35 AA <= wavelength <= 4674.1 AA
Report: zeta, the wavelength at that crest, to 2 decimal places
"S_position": 4649.96 AA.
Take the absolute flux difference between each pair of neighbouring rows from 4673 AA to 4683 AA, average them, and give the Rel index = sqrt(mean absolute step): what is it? 3.45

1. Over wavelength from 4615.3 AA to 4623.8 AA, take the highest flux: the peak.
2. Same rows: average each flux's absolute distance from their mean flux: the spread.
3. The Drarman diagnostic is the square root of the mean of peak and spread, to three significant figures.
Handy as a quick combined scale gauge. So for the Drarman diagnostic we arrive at 12.3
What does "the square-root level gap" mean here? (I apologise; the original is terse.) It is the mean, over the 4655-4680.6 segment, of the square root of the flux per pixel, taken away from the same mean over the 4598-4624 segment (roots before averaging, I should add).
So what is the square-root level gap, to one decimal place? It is 0.3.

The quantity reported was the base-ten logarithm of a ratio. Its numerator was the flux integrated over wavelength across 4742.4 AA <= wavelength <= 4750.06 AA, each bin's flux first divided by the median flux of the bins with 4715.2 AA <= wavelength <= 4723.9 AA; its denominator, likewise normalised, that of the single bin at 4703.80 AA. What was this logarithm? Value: 0.914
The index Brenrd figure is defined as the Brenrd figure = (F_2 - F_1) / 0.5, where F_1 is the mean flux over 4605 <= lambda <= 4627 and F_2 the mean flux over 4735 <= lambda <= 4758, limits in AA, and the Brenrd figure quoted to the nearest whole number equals -29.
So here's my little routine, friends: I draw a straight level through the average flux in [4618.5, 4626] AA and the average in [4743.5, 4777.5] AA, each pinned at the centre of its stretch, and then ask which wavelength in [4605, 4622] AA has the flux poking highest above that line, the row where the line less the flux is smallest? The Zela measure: 4617.95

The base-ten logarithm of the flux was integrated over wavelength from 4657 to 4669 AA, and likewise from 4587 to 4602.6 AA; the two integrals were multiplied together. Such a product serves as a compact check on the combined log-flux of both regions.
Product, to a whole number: 1043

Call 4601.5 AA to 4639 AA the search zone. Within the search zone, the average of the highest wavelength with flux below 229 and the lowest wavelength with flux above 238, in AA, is 4615.8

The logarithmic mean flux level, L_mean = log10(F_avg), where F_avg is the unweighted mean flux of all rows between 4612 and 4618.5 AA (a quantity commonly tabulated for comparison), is 2.40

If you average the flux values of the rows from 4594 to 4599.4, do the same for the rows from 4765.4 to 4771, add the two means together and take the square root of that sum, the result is 21.9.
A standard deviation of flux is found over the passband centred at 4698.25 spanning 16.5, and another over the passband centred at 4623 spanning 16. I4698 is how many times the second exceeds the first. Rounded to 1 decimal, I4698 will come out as 1.9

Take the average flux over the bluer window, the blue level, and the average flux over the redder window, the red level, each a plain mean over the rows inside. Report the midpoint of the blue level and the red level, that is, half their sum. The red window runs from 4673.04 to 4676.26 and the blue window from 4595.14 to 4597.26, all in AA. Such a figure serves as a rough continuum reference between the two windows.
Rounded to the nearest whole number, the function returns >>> 241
